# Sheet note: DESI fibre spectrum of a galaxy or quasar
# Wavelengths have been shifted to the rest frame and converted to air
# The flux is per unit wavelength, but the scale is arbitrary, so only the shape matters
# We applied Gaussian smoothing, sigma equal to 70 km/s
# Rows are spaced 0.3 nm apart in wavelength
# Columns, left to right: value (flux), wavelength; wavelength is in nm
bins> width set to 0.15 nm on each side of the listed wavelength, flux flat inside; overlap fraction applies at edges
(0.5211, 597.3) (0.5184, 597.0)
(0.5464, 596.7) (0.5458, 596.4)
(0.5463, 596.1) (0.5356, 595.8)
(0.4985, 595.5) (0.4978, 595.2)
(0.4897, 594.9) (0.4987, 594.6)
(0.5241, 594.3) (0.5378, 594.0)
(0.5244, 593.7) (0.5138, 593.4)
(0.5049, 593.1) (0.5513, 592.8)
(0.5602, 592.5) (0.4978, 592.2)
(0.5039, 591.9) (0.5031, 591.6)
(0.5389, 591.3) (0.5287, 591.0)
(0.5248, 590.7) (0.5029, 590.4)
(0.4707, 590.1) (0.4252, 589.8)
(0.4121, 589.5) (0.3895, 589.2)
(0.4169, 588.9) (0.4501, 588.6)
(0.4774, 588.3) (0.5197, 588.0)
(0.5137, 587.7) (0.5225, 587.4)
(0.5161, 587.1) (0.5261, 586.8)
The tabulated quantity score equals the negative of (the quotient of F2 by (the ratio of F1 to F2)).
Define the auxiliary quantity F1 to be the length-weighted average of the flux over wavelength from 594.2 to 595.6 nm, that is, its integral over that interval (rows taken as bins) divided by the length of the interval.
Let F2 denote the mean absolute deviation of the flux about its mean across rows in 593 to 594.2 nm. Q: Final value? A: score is -0.0002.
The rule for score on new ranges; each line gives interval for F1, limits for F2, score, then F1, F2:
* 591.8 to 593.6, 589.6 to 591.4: -0.0022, 0.523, 0.034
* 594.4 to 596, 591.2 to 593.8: -0.0007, 0.506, 0.019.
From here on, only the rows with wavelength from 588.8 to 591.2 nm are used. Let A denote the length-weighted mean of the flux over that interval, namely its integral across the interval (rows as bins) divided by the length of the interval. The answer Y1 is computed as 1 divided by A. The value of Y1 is 2.17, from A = 0.461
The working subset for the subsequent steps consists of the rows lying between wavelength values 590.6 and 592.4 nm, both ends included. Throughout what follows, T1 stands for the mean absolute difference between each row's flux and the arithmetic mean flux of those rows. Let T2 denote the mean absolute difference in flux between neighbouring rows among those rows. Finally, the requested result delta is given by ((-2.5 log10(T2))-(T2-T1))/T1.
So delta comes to 333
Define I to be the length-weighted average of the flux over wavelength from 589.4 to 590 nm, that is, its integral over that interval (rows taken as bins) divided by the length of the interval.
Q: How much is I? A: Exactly 0.424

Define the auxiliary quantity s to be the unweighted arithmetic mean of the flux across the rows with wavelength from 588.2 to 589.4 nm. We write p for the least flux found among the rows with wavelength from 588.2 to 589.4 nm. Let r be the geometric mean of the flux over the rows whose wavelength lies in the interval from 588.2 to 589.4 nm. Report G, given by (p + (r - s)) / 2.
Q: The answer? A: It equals 0.194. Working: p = 0.3895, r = 0.432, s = 0.43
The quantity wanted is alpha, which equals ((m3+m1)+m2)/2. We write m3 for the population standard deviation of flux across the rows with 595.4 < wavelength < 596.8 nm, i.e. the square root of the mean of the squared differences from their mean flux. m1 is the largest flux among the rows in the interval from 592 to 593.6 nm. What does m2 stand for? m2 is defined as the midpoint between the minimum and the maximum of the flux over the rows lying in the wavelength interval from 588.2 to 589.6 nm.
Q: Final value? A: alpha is 0.51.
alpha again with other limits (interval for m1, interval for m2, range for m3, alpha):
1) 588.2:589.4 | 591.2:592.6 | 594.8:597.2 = 0.51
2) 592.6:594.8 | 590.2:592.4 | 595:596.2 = 0.55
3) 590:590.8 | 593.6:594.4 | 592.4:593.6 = 0.54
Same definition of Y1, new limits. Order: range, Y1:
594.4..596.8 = 1.93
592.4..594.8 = 1.90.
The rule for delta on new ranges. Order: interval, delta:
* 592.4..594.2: 248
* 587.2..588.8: 159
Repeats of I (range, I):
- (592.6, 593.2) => 0.533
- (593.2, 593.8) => 0.517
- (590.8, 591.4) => 0.533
